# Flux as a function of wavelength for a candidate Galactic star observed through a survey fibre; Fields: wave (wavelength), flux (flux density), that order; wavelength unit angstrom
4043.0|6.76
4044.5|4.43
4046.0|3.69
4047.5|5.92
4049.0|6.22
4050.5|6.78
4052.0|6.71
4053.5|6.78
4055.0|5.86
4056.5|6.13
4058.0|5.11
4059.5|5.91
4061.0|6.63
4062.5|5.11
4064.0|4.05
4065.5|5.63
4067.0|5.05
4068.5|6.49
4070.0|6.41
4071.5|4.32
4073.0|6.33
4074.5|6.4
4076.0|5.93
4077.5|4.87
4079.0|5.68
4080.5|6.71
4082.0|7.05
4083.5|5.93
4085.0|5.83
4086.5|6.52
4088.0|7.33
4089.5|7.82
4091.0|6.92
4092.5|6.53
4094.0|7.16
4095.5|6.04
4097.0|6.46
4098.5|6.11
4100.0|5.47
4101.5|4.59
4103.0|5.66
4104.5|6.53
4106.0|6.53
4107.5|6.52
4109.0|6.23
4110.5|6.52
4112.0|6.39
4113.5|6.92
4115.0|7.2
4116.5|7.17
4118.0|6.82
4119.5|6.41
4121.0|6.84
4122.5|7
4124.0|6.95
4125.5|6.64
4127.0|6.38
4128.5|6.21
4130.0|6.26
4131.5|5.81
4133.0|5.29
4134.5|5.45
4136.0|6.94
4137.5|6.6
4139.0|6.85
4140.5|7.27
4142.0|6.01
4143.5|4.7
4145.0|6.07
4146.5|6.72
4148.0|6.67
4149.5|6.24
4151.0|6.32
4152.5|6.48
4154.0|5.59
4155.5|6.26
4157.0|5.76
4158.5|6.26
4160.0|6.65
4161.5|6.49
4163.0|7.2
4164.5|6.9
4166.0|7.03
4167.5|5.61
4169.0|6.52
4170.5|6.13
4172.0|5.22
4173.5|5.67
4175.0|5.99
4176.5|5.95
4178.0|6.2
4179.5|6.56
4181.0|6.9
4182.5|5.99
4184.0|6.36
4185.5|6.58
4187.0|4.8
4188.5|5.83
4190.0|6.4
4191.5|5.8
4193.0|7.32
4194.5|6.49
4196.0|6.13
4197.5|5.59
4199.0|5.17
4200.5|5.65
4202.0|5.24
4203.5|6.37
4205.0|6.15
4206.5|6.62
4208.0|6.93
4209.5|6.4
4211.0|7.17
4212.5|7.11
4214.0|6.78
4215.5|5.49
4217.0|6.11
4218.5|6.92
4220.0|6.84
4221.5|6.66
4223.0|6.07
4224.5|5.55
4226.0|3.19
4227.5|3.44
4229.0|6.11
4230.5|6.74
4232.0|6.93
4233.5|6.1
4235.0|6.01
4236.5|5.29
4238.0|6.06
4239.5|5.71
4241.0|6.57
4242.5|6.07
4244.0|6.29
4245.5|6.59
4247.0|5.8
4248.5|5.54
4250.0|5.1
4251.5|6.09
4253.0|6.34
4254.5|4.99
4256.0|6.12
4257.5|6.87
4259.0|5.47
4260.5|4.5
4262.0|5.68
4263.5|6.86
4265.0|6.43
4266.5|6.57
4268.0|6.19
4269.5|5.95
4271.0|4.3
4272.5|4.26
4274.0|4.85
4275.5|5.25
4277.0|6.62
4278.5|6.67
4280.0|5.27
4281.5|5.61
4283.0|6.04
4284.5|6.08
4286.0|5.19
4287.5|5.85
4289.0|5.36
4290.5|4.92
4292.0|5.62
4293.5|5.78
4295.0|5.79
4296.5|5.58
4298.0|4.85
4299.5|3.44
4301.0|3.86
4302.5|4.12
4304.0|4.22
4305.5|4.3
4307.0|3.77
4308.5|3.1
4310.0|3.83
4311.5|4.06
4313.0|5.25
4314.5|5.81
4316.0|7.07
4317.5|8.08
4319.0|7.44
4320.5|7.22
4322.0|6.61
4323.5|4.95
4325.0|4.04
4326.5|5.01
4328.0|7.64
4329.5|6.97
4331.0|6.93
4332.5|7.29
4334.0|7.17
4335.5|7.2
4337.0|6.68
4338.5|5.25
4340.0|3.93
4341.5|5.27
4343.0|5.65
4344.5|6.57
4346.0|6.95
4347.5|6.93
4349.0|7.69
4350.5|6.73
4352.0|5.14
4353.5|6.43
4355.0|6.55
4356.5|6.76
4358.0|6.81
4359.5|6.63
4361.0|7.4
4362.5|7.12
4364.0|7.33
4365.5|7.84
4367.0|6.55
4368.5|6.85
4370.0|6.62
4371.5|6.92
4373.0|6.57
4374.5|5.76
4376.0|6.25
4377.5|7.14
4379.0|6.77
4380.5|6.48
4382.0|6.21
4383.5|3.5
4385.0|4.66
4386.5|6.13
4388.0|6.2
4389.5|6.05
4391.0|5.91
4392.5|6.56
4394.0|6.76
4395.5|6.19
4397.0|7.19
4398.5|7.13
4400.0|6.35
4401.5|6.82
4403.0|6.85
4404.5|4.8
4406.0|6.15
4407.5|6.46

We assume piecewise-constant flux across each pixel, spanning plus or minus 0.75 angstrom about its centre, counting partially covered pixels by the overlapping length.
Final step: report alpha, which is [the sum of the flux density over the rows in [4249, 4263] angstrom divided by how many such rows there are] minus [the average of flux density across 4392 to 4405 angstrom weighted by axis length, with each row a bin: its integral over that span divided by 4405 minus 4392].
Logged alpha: -0.9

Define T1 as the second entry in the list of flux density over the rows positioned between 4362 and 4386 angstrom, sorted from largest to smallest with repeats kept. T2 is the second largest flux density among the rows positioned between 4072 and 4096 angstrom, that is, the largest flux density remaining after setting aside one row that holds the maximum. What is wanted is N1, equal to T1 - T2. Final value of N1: 0.00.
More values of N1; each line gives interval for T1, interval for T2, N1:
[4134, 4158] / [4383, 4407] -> -0.19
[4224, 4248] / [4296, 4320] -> -0.70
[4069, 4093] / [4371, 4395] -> 0.41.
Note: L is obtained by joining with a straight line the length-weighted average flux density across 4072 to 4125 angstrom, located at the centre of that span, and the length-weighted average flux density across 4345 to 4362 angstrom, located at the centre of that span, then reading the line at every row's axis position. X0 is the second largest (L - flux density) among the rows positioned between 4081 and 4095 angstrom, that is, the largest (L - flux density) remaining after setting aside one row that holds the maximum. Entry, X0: 0.5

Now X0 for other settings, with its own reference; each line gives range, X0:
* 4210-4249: 3.1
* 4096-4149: 1.8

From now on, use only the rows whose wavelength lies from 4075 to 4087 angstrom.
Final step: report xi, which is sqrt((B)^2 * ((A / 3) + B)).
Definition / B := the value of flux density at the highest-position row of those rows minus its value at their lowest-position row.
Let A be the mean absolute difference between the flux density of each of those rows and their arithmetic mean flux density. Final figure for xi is 0.5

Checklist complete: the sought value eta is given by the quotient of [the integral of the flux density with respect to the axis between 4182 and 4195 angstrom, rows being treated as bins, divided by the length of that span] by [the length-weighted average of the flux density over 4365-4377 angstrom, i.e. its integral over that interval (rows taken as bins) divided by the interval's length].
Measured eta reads 0.93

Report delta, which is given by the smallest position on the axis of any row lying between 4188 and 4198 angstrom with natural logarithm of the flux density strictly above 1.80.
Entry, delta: 4190.0 angstrom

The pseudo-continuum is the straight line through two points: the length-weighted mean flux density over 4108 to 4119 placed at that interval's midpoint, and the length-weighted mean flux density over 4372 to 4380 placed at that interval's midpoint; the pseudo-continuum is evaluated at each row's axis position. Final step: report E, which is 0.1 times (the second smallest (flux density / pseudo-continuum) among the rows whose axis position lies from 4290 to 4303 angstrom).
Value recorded 0.059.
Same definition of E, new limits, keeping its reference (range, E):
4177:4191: 0.087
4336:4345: 0.080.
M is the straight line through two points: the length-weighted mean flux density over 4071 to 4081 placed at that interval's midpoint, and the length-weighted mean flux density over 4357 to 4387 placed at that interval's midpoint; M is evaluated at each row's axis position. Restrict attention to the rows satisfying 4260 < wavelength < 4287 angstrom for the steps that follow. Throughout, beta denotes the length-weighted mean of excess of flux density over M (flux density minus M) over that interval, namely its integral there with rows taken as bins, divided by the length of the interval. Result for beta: -0.5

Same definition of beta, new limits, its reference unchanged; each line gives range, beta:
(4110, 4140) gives 0.7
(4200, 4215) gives 0.4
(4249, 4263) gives -0.5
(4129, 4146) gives 0.2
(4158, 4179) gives 0.3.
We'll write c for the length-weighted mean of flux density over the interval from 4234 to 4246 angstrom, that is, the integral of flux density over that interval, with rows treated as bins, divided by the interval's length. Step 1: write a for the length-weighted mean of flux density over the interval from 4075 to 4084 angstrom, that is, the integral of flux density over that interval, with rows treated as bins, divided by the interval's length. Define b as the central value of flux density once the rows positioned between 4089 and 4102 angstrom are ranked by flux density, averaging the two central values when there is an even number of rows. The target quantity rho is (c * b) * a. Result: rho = 237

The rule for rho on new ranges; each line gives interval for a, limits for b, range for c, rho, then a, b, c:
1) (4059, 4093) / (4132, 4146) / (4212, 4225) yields 235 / 6.1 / 6.07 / 6.39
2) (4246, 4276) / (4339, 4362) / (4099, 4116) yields 235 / 5.7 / 6.63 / 6.24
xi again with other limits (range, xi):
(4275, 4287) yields 0.0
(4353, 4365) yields 0.9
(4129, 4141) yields 1.1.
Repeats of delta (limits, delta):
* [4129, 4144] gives 4130.0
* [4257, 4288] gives 4257.5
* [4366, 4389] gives 4367.0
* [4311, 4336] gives 4316.0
